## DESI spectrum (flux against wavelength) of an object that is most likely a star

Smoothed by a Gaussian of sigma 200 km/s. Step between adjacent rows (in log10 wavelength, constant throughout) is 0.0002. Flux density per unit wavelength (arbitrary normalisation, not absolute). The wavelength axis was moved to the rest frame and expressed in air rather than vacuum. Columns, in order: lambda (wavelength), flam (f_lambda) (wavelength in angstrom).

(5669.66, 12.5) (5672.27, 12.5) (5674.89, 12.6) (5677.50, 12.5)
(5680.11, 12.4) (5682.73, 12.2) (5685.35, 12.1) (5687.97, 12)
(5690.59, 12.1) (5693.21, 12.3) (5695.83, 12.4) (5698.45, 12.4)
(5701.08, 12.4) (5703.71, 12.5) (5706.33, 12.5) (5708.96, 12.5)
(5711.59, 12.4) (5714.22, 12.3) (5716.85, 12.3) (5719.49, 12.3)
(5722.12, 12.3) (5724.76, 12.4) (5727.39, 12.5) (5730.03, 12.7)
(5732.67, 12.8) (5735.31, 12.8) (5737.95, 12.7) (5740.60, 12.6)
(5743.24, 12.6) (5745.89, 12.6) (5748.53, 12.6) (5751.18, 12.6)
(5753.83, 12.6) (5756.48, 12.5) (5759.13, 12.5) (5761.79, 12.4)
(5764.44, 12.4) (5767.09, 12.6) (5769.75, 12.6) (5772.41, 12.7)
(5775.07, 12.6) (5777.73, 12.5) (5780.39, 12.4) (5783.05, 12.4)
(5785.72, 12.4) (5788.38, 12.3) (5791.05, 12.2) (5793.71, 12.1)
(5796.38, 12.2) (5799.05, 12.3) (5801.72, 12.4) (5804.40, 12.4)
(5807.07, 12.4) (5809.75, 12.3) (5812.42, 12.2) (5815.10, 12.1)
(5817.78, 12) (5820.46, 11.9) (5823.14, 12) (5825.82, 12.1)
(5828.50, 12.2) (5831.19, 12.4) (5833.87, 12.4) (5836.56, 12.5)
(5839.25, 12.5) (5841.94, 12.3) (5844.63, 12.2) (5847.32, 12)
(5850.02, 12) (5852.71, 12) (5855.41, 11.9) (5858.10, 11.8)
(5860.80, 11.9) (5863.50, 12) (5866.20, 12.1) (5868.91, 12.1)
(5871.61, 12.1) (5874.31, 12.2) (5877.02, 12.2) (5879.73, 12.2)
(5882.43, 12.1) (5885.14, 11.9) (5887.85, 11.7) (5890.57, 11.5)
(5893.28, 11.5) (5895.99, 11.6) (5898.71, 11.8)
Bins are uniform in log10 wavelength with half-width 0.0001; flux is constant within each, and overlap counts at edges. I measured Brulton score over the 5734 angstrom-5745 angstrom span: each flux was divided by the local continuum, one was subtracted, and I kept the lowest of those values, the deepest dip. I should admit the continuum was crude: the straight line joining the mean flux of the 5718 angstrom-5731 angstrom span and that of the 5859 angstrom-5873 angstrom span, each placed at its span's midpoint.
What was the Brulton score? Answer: 0.017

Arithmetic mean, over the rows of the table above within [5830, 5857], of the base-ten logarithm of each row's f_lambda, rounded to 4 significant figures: 1.087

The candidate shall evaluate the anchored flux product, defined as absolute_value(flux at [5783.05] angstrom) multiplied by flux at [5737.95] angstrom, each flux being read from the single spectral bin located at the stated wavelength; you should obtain 157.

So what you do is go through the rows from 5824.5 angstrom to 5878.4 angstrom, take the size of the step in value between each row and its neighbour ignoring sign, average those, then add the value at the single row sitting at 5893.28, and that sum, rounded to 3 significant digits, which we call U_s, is 11.6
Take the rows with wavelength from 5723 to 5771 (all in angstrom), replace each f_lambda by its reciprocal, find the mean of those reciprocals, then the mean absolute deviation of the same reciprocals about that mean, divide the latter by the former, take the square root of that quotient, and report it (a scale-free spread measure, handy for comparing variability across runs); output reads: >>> 0.084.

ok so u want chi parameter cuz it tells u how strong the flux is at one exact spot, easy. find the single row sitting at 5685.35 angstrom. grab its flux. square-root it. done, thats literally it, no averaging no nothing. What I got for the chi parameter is 3.48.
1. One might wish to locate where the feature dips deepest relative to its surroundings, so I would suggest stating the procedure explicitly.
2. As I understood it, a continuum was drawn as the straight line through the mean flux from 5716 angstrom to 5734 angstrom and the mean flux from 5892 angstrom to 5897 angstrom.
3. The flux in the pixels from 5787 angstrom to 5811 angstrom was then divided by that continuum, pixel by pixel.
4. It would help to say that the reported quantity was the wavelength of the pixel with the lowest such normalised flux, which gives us 5793.71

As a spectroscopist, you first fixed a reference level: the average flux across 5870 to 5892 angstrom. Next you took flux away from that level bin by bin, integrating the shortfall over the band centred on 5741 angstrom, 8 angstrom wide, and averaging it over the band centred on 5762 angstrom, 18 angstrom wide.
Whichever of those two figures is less -5.1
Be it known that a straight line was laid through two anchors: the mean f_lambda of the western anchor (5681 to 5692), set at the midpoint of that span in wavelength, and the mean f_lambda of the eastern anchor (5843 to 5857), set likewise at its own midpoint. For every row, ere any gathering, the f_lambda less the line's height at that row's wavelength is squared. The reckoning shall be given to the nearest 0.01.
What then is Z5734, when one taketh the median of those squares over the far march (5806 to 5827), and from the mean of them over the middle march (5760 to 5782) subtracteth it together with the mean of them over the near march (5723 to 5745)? -0.11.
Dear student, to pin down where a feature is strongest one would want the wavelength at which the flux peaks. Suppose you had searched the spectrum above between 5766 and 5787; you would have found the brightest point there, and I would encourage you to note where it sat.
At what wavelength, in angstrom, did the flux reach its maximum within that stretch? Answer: 5772.41 angstrom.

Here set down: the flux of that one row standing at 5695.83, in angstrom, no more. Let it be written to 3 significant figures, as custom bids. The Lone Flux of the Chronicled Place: 12.4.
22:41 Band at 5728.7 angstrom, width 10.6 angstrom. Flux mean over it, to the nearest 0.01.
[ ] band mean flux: 12.60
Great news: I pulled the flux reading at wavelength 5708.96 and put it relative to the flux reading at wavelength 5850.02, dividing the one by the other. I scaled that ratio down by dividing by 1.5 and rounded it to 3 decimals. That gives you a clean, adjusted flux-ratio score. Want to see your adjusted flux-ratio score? 0.694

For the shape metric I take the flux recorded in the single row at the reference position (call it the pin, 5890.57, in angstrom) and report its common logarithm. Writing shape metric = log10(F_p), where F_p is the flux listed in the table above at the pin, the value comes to 1.06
